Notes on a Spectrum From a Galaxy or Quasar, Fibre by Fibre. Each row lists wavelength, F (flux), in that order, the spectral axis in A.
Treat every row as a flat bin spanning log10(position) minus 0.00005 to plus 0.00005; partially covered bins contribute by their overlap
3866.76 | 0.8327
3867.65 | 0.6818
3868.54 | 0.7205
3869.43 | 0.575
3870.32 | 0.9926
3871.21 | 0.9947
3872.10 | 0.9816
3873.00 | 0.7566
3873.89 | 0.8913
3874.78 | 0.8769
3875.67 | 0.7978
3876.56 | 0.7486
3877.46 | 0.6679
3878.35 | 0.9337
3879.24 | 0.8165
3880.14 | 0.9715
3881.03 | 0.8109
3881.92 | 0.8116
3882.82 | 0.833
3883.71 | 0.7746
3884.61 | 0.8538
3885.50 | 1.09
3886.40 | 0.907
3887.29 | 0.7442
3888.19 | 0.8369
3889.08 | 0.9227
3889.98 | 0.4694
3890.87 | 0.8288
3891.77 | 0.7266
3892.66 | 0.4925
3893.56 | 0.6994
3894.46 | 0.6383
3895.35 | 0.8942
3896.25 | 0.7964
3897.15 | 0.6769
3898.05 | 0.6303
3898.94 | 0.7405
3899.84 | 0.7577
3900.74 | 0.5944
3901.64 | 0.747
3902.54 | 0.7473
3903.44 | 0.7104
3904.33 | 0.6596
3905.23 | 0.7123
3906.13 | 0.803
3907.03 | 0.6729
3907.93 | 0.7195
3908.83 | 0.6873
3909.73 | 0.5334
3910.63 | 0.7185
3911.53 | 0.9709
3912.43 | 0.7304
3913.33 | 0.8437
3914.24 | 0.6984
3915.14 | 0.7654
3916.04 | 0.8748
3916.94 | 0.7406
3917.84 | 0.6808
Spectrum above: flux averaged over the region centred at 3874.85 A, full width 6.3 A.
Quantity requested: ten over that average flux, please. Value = 12.2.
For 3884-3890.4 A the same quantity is 12.0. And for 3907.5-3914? 13.5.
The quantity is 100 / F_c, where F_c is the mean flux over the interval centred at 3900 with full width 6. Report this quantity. 143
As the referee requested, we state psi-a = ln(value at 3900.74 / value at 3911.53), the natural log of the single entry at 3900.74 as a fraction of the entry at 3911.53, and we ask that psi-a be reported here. -0.49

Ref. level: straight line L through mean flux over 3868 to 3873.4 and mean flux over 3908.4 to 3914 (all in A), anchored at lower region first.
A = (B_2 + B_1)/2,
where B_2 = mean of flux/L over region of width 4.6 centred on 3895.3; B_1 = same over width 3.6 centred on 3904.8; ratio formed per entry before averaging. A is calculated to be 0.947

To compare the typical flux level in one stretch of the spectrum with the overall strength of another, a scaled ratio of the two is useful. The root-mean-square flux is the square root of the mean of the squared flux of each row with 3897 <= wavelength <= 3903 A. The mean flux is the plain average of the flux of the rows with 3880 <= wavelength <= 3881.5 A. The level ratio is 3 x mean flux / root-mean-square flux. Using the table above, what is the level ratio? 3.8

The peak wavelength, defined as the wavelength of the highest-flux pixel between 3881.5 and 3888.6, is 3885.50 A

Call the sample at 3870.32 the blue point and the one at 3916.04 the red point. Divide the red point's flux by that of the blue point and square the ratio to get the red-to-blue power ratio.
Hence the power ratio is 0.78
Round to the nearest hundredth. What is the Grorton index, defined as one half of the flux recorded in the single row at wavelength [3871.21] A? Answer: 0.50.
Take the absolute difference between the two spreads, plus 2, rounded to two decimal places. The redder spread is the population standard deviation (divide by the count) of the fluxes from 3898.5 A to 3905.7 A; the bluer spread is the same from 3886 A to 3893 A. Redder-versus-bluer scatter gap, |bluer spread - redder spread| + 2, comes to 2.11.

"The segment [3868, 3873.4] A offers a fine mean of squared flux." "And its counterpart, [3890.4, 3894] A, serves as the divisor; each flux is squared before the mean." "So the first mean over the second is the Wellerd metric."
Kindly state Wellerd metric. 1.49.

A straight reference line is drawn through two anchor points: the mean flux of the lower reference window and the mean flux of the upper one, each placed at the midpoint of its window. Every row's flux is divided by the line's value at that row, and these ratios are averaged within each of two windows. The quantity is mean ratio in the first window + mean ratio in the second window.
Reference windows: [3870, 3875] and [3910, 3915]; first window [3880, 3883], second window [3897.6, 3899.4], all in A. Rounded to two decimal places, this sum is 1.79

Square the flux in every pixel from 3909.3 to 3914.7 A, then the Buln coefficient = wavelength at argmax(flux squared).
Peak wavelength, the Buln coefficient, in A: 3911.53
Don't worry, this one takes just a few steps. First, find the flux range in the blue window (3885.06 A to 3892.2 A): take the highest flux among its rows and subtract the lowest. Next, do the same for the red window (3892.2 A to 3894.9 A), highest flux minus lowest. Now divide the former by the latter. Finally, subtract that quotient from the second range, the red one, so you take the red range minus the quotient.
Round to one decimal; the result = -2.8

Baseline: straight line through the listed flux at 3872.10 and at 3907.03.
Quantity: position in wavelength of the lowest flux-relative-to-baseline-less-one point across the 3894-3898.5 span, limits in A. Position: 3894.46 A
